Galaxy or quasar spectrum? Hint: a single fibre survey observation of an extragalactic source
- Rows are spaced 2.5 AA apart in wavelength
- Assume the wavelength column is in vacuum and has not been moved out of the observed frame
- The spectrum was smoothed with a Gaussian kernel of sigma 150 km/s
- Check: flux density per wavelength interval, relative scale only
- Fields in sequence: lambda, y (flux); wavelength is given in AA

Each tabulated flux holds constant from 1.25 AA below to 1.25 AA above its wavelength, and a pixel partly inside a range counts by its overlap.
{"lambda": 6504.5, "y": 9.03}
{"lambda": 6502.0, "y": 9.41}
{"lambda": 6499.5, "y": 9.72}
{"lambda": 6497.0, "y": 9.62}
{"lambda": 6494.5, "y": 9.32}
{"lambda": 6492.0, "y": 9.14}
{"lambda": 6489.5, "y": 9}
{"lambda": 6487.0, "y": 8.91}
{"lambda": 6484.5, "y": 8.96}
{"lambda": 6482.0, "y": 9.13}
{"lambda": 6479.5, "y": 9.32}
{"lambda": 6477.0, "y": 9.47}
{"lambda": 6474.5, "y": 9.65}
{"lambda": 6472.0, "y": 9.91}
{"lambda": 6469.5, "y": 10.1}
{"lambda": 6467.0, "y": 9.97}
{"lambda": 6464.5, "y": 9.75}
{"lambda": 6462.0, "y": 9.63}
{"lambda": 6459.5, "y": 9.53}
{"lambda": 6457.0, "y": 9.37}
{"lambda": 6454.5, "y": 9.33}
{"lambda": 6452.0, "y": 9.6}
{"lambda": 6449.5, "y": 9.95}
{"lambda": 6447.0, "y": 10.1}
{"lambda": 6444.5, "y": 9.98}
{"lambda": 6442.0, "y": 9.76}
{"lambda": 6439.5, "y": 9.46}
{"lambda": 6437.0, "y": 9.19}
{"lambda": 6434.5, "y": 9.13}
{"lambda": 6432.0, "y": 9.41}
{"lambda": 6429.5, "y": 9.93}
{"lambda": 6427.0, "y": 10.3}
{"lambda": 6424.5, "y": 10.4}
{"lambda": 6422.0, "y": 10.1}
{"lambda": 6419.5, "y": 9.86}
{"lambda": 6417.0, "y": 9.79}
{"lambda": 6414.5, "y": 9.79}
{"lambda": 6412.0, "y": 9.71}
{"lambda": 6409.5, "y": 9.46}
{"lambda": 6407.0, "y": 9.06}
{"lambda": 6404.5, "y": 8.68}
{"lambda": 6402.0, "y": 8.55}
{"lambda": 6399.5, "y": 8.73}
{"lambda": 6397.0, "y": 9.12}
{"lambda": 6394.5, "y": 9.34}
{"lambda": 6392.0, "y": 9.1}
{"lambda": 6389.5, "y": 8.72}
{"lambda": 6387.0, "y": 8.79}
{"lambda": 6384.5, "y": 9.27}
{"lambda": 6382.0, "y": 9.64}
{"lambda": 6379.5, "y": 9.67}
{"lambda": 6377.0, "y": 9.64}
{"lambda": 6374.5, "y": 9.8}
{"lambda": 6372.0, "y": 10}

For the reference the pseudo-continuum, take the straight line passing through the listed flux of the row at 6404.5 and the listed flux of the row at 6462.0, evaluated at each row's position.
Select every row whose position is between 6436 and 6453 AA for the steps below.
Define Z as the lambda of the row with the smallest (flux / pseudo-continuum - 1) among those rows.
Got 6437.0 AA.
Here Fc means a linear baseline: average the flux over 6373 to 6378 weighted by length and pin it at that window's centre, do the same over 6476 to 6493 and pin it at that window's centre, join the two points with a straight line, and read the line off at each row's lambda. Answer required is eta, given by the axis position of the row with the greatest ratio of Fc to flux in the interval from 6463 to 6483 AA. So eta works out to 6482.0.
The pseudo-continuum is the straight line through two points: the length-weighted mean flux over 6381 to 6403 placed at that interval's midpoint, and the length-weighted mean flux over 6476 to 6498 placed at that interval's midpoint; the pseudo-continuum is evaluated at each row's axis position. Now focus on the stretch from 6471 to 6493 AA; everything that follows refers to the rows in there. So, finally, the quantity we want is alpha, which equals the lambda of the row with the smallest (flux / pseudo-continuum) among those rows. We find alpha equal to 6487.0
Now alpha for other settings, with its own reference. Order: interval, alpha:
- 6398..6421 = 6402.0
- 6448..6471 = 6454.5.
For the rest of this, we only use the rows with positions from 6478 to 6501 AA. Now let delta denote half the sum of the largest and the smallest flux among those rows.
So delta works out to 9.3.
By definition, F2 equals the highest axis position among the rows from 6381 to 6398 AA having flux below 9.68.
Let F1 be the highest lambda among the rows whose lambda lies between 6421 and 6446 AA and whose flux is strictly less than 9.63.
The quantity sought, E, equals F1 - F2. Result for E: 42.5 AA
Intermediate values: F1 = 6439.5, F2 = 6397.0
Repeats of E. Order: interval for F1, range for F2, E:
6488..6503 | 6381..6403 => 100.0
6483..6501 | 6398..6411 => 87.5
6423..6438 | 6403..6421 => 27.5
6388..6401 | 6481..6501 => -97.5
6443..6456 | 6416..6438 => 17.5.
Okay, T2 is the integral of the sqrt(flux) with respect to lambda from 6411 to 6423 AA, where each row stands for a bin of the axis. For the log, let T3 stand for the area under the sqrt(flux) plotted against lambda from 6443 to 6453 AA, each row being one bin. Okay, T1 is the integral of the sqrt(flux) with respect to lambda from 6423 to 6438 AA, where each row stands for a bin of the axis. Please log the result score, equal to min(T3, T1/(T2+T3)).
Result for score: 0.7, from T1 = 47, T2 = 38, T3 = 31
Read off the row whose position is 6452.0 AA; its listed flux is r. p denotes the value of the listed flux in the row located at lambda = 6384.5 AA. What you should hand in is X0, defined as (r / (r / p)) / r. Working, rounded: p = 9.27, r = 9.6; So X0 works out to 0.97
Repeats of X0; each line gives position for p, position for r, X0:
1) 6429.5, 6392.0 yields 1.09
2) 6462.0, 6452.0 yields 1.00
